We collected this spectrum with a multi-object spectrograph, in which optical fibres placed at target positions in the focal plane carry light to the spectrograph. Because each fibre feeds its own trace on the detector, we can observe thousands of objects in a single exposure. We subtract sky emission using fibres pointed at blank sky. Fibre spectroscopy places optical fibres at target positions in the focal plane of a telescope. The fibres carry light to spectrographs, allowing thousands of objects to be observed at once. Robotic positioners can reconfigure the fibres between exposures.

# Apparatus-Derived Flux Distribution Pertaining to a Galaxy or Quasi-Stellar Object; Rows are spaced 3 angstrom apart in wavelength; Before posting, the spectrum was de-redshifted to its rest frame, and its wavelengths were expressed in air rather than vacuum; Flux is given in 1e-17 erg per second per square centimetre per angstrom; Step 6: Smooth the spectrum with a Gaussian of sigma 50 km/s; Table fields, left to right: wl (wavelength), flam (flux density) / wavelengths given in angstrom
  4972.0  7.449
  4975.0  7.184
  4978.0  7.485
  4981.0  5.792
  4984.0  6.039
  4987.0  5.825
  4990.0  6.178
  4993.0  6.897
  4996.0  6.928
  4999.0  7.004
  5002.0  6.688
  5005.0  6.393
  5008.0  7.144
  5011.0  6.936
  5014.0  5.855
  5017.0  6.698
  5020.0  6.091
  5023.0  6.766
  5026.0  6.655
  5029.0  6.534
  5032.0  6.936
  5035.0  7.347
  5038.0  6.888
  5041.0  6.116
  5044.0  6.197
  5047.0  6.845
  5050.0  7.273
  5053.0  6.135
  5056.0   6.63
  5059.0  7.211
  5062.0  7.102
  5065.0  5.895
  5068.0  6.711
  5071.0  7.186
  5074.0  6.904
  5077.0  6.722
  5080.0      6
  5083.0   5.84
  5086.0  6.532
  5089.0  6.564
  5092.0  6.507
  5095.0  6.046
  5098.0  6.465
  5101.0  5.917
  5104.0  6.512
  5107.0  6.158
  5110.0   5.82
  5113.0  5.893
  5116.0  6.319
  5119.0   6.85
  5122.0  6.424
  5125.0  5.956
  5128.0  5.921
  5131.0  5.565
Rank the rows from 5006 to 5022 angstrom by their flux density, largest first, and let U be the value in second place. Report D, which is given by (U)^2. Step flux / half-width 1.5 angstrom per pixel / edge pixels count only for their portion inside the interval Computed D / 48.1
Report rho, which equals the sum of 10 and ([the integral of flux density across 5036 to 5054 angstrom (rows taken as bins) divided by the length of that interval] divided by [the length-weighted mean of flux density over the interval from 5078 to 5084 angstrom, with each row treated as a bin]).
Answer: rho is 11.1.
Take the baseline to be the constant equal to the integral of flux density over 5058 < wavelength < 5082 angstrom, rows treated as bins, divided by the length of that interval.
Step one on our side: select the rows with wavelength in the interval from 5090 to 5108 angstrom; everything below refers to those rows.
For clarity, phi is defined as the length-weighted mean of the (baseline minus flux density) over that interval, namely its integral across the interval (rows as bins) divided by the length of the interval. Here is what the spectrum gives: 0.41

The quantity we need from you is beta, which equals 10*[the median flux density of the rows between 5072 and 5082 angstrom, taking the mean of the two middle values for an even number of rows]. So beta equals 67.2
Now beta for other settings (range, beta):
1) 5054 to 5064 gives 71.0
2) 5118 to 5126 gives 64.2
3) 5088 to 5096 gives 65.1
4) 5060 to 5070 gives 67.1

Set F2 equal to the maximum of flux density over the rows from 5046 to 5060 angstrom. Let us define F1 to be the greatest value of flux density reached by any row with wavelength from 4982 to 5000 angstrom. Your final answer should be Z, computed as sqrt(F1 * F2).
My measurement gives 7.14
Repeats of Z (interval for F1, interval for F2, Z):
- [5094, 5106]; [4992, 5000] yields 6.75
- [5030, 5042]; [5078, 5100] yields 6.94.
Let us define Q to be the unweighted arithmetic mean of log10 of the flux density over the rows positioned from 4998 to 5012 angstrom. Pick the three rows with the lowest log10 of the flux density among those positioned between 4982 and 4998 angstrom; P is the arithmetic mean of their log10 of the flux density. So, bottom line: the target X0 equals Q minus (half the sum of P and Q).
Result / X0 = 0.028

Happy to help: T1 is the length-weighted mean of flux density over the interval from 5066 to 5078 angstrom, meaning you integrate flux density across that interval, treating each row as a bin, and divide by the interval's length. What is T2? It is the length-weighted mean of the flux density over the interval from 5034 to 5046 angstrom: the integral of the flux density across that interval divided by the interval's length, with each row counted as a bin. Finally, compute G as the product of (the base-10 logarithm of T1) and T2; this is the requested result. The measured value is 5.5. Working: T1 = 6.85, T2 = 6.62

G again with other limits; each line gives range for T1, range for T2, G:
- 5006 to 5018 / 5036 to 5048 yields 5.4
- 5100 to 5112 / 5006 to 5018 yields 5.2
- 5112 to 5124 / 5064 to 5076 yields 5.4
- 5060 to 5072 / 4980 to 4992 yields 5.0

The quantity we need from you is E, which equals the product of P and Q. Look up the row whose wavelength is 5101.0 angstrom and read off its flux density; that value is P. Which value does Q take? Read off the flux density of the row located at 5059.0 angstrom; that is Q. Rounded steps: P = 5.917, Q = 7.211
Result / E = 42.7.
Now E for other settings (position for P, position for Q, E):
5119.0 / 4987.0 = 39.9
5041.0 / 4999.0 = 42.8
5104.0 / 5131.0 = 36.2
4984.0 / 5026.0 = 40.2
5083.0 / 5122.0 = 37.5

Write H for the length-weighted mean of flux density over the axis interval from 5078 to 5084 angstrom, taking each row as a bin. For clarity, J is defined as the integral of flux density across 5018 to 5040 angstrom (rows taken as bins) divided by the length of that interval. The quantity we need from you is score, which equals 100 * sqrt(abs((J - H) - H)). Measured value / 229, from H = 6.0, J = 6.73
